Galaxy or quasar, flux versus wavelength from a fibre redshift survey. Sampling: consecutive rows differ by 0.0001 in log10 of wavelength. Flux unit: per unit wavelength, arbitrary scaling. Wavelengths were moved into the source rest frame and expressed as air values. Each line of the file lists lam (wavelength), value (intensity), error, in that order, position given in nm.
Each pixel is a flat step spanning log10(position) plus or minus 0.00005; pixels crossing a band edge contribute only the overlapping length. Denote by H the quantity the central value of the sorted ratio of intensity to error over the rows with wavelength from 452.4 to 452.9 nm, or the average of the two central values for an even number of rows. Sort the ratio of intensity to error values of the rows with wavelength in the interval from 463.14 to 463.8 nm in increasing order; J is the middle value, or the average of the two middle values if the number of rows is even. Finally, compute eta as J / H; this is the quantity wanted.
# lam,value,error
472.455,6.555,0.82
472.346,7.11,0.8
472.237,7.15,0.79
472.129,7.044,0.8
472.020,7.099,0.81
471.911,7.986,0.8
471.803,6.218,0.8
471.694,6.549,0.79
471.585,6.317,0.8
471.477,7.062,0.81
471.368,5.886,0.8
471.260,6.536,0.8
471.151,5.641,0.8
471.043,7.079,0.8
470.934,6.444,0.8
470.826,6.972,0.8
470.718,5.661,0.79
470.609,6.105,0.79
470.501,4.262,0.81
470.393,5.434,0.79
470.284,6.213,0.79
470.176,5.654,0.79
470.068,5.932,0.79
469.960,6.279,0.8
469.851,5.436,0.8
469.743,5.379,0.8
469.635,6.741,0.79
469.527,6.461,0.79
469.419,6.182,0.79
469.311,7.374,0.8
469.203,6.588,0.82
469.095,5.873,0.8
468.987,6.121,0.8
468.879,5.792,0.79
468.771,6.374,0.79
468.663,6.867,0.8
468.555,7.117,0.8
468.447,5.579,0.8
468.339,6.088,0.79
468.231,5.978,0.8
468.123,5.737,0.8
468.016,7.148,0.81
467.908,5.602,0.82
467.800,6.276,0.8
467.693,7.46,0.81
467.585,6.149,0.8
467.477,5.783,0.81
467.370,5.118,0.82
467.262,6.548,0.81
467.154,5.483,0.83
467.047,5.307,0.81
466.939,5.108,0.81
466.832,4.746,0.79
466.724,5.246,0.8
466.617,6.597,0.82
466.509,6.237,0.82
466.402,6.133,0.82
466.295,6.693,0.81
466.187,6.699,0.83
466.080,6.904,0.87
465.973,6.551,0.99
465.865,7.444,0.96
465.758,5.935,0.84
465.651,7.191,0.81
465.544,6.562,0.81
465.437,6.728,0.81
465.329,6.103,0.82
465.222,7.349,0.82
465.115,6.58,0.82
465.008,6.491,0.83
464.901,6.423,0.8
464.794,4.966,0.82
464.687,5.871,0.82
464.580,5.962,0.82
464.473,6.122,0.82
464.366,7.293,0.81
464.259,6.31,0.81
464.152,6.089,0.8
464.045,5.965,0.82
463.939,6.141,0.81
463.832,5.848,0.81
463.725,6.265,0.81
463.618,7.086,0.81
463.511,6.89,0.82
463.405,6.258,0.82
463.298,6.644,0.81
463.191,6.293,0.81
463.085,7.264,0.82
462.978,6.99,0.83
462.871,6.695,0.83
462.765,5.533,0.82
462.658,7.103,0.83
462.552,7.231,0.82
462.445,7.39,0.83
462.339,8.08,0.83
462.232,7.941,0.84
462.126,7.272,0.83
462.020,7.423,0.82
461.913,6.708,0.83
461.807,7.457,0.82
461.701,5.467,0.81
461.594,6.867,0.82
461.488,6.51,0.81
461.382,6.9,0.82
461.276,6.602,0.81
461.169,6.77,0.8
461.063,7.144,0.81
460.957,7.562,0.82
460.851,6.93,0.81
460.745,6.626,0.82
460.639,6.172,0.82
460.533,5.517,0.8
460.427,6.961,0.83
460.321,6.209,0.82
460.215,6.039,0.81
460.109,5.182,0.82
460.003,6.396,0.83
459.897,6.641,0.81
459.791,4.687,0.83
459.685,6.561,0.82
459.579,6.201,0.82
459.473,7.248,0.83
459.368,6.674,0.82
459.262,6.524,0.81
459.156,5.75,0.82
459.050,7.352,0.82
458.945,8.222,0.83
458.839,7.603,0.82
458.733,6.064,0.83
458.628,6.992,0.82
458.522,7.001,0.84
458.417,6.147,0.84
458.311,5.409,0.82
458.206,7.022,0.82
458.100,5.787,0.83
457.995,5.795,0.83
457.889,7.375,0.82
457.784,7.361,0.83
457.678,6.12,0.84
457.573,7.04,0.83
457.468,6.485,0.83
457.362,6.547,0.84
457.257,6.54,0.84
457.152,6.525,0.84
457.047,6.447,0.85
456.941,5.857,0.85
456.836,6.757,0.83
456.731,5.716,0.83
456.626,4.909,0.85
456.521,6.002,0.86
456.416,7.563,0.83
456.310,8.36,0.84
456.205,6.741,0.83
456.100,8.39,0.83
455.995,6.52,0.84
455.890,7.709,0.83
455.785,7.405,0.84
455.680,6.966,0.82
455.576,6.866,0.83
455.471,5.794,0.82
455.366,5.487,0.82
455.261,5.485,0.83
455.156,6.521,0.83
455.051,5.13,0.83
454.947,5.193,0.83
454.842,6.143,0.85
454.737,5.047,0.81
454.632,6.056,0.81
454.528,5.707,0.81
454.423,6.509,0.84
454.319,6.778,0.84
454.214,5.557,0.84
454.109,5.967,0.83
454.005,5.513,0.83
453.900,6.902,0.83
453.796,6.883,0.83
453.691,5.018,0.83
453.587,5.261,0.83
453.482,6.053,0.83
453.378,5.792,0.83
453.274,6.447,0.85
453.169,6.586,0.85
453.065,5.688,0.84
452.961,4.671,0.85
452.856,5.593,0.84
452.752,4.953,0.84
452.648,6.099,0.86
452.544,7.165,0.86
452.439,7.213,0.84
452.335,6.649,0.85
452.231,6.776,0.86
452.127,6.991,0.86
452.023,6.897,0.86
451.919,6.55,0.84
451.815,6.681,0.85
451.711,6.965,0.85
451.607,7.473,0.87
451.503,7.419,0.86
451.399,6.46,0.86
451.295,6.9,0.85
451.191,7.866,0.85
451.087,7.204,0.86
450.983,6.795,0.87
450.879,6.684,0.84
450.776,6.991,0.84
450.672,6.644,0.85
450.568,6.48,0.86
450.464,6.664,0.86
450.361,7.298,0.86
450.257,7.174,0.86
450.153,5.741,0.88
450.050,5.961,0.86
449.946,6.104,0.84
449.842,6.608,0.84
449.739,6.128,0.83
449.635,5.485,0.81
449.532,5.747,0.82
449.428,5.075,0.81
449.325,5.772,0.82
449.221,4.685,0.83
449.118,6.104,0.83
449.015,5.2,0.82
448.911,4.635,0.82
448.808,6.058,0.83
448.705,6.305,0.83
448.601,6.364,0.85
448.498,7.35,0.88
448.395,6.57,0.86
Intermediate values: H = 7.1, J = 8.0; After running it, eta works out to 1.13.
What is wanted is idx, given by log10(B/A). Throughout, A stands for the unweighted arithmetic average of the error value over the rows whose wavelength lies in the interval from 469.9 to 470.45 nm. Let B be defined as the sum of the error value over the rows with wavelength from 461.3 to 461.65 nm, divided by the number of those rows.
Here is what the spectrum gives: 0.013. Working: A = 0.79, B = 0.82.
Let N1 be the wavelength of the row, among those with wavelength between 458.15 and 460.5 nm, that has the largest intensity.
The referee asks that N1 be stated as 458.945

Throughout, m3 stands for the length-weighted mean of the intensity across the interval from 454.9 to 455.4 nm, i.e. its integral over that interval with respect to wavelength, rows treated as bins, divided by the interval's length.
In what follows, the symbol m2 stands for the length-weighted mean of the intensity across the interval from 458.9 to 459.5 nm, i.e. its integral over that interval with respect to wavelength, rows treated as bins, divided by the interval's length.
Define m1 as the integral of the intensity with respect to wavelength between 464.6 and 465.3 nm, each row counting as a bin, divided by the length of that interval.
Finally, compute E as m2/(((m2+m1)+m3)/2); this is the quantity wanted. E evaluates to 0.739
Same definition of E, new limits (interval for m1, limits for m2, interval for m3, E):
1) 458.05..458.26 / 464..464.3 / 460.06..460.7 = 0.659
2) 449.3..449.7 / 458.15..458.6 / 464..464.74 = 0.707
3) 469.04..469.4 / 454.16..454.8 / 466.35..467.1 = 0.655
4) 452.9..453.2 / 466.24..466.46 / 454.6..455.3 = 0.727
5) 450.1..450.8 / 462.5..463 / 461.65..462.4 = 0.650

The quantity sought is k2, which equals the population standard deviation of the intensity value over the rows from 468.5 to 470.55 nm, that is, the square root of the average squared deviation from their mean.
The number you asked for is 0.70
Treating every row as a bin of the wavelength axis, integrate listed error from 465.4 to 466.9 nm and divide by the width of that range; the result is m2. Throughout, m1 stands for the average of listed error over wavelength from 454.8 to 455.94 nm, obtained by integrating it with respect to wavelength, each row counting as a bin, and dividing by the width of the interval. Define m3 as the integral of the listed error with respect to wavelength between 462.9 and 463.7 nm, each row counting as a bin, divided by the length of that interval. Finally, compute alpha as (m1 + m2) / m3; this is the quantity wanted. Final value 2.05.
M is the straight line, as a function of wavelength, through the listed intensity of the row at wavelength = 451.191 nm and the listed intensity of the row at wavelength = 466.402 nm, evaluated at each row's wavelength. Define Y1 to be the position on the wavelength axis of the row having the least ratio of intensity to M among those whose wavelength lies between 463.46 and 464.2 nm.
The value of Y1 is 463.832 nm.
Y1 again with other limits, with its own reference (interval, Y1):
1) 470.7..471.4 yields 470.718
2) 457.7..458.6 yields 458.311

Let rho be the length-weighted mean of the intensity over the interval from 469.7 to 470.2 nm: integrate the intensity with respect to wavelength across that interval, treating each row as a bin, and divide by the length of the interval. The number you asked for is 5.7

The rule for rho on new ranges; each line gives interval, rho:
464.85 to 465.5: 6.6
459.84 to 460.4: 6.1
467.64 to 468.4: 6.3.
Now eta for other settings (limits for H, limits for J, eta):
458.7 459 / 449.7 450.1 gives 0.79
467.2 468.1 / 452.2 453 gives 0.96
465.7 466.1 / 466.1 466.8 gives 1.06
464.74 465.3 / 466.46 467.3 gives 0.82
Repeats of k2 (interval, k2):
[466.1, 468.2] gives 0.72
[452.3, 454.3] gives 0.74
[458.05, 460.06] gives 0.80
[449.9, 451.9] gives 0.52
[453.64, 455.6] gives 0.64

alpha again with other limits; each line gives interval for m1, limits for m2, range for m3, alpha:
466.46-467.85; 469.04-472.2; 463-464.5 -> 1.98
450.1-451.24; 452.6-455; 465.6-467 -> 2.01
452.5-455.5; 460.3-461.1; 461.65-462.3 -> 2.00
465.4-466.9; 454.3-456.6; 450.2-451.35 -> 1.96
